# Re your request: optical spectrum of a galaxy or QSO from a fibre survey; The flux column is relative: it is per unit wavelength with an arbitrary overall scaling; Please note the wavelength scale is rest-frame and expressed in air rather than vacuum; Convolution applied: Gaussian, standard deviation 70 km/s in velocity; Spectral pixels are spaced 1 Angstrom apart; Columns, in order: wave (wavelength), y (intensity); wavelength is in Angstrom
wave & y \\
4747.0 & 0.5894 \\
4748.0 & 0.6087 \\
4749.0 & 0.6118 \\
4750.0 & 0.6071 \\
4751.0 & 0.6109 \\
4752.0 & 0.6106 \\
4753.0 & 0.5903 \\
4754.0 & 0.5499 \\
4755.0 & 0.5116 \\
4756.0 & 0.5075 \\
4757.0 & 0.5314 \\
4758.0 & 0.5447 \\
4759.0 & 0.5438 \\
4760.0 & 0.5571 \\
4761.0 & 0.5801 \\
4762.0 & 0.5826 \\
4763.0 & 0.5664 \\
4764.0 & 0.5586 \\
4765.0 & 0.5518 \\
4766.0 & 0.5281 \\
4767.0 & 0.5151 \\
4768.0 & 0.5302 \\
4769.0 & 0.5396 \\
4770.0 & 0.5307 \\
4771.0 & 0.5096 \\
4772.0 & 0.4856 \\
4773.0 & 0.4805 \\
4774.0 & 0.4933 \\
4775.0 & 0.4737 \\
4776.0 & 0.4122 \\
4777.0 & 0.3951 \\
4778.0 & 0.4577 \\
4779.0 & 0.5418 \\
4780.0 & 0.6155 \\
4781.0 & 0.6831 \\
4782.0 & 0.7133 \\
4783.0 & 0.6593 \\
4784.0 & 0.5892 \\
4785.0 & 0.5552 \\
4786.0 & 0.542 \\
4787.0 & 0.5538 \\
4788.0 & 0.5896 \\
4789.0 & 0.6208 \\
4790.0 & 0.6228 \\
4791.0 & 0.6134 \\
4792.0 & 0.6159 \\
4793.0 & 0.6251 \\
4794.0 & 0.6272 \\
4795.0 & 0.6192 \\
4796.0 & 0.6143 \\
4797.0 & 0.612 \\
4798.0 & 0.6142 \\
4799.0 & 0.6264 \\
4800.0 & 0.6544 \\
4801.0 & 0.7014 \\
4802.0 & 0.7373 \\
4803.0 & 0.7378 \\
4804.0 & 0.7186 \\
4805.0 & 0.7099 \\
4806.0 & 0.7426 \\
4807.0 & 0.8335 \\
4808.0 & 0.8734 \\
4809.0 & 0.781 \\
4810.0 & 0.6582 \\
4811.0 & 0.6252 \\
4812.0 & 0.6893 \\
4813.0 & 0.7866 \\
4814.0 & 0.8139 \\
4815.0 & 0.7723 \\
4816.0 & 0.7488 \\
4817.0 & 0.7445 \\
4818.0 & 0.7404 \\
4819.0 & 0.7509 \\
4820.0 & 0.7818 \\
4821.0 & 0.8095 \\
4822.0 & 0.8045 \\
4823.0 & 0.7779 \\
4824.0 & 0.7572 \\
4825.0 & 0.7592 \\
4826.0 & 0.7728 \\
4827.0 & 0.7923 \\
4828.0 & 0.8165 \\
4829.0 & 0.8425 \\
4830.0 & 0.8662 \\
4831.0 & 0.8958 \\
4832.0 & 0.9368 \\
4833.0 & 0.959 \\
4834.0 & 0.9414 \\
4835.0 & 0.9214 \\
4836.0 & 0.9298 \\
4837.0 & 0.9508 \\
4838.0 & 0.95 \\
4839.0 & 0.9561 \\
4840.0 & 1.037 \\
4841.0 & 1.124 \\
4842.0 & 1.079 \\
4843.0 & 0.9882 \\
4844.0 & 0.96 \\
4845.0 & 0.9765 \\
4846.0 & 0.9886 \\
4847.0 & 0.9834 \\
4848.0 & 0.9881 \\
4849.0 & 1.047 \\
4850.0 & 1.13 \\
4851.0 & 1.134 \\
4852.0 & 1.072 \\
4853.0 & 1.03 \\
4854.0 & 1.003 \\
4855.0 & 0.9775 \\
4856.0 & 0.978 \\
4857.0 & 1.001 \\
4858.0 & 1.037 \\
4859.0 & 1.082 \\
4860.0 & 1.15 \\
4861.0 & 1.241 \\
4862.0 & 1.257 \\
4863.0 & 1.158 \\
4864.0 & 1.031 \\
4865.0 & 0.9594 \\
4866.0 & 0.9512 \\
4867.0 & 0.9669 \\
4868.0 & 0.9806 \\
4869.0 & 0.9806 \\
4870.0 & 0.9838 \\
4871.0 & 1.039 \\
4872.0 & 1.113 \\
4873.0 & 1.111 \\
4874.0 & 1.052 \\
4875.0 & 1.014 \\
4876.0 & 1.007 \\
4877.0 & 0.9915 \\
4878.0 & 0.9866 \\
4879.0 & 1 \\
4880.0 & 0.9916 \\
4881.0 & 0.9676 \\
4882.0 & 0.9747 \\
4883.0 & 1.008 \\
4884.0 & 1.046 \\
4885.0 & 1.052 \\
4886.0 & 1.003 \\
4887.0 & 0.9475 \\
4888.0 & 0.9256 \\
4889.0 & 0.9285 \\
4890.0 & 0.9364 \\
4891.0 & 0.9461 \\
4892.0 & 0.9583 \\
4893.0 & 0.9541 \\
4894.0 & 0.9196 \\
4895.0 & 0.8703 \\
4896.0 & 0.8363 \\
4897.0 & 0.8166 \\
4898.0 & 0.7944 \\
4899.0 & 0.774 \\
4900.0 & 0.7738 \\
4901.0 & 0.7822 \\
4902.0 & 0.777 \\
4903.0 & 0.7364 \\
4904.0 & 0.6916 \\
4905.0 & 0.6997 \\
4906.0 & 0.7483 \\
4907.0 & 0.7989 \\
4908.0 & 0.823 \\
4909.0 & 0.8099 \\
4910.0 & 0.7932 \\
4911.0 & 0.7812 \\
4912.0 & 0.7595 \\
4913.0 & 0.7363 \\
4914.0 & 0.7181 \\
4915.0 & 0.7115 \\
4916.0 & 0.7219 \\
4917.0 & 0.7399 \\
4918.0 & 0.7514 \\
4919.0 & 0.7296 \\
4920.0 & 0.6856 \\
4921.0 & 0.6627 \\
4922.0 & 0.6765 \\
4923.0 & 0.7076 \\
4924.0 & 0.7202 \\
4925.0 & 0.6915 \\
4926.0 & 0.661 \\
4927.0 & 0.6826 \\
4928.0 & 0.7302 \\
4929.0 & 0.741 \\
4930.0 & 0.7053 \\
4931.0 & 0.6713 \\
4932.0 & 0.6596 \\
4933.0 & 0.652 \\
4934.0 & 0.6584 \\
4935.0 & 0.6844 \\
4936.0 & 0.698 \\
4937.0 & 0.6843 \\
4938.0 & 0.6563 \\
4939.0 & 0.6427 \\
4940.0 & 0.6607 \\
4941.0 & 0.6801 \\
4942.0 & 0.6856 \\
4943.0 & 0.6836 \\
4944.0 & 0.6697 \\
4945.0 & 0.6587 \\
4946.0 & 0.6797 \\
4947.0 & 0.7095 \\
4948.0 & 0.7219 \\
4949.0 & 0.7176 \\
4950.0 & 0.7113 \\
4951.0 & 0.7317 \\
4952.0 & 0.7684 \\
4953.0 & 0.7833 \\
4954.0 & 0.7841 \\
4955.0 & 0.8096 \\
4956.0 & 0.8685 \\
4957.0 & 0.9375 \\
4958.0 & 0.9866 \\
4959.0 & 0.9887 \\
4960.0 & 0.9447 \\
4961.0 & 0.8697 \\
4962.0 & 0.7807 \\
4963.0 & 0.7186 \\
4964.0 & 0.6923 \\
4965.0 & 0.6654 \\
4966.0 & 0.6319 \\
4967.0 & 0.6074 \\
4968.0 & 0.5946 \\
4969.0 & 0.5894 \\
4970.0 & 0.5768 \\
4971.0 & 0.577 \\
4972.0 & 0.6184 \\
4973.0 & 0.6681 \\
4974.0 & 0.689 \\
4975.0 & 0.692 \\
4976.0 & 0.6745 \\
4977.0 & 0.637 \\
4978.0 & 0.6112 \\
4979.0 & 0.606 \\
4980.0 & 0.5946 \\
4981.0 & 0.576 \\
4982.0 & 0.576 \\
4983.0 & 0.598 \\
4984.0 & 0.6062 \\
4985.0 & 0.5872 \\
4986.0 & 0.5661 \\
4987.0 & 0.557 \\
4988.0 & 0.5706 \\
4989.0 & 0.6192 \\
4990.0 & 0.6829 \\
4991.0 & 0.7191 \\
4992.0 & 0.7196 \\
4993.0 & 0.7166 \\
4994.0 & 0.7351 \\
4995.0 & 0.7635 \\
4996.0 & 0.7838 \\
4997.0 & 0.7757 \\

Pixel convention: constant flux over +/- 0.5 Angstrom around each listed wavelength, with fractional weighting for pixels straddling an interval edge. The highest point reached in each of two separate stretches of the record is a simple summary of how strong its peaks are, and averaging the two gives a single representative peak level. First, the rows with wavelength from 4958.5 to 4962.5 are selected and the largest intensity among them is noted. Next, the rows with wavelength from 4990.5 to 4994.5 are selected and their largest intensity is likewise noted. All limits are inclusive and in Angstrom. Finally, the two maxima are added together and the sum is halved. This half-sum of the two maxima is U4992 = 0.86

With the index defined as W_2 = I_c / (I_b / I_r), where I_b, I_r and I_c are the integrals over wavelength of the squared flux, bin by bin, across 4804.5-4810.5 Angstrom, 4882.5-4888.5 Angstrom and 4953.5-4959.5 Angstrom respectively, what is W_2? 8.2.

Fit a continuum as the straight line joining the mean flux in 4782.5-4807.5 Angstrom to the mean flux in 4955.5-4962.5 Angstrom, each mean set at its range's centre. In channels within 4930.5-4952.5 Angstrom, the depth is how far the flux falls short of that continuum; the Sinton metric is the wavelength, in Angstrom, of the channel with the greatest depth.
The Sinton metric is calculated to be 4939.0 Angstrom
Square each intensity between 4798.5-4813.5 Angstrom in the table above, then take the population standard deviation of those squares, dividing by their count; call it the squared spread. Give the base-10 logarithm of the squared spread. -1.0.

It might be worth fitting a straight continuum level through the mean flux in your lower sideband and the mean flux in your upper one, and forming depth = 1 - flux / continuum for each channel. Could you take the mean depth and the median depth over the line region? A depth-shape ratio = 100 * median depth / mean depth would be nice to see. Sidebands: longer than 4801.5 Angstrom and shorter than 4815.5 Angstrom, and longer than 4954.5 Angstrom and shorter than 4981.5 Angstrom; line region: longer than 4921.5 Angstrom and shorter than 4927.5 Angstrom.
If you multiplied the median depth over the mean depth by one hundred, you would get 108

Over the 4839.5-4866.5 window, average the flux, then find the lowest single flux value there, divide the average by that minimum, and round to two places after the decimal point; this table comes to 1.10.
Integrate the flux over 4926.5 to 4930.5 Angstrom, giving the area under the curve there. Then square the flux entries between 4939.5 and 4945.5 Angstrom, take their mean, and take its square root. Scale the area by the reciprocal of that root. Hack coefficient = 4.2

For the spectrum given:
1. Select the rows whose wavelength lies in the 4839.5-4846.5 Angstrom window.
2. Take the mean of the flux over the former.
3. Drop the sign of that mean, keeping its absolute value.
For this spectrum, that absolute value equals 1.0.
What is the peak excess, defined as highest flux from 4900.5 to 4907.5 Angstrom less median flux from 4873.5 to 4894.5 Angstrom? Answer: -0.2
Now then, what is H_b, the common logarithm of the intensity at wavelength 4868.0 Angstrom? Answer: -0.01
